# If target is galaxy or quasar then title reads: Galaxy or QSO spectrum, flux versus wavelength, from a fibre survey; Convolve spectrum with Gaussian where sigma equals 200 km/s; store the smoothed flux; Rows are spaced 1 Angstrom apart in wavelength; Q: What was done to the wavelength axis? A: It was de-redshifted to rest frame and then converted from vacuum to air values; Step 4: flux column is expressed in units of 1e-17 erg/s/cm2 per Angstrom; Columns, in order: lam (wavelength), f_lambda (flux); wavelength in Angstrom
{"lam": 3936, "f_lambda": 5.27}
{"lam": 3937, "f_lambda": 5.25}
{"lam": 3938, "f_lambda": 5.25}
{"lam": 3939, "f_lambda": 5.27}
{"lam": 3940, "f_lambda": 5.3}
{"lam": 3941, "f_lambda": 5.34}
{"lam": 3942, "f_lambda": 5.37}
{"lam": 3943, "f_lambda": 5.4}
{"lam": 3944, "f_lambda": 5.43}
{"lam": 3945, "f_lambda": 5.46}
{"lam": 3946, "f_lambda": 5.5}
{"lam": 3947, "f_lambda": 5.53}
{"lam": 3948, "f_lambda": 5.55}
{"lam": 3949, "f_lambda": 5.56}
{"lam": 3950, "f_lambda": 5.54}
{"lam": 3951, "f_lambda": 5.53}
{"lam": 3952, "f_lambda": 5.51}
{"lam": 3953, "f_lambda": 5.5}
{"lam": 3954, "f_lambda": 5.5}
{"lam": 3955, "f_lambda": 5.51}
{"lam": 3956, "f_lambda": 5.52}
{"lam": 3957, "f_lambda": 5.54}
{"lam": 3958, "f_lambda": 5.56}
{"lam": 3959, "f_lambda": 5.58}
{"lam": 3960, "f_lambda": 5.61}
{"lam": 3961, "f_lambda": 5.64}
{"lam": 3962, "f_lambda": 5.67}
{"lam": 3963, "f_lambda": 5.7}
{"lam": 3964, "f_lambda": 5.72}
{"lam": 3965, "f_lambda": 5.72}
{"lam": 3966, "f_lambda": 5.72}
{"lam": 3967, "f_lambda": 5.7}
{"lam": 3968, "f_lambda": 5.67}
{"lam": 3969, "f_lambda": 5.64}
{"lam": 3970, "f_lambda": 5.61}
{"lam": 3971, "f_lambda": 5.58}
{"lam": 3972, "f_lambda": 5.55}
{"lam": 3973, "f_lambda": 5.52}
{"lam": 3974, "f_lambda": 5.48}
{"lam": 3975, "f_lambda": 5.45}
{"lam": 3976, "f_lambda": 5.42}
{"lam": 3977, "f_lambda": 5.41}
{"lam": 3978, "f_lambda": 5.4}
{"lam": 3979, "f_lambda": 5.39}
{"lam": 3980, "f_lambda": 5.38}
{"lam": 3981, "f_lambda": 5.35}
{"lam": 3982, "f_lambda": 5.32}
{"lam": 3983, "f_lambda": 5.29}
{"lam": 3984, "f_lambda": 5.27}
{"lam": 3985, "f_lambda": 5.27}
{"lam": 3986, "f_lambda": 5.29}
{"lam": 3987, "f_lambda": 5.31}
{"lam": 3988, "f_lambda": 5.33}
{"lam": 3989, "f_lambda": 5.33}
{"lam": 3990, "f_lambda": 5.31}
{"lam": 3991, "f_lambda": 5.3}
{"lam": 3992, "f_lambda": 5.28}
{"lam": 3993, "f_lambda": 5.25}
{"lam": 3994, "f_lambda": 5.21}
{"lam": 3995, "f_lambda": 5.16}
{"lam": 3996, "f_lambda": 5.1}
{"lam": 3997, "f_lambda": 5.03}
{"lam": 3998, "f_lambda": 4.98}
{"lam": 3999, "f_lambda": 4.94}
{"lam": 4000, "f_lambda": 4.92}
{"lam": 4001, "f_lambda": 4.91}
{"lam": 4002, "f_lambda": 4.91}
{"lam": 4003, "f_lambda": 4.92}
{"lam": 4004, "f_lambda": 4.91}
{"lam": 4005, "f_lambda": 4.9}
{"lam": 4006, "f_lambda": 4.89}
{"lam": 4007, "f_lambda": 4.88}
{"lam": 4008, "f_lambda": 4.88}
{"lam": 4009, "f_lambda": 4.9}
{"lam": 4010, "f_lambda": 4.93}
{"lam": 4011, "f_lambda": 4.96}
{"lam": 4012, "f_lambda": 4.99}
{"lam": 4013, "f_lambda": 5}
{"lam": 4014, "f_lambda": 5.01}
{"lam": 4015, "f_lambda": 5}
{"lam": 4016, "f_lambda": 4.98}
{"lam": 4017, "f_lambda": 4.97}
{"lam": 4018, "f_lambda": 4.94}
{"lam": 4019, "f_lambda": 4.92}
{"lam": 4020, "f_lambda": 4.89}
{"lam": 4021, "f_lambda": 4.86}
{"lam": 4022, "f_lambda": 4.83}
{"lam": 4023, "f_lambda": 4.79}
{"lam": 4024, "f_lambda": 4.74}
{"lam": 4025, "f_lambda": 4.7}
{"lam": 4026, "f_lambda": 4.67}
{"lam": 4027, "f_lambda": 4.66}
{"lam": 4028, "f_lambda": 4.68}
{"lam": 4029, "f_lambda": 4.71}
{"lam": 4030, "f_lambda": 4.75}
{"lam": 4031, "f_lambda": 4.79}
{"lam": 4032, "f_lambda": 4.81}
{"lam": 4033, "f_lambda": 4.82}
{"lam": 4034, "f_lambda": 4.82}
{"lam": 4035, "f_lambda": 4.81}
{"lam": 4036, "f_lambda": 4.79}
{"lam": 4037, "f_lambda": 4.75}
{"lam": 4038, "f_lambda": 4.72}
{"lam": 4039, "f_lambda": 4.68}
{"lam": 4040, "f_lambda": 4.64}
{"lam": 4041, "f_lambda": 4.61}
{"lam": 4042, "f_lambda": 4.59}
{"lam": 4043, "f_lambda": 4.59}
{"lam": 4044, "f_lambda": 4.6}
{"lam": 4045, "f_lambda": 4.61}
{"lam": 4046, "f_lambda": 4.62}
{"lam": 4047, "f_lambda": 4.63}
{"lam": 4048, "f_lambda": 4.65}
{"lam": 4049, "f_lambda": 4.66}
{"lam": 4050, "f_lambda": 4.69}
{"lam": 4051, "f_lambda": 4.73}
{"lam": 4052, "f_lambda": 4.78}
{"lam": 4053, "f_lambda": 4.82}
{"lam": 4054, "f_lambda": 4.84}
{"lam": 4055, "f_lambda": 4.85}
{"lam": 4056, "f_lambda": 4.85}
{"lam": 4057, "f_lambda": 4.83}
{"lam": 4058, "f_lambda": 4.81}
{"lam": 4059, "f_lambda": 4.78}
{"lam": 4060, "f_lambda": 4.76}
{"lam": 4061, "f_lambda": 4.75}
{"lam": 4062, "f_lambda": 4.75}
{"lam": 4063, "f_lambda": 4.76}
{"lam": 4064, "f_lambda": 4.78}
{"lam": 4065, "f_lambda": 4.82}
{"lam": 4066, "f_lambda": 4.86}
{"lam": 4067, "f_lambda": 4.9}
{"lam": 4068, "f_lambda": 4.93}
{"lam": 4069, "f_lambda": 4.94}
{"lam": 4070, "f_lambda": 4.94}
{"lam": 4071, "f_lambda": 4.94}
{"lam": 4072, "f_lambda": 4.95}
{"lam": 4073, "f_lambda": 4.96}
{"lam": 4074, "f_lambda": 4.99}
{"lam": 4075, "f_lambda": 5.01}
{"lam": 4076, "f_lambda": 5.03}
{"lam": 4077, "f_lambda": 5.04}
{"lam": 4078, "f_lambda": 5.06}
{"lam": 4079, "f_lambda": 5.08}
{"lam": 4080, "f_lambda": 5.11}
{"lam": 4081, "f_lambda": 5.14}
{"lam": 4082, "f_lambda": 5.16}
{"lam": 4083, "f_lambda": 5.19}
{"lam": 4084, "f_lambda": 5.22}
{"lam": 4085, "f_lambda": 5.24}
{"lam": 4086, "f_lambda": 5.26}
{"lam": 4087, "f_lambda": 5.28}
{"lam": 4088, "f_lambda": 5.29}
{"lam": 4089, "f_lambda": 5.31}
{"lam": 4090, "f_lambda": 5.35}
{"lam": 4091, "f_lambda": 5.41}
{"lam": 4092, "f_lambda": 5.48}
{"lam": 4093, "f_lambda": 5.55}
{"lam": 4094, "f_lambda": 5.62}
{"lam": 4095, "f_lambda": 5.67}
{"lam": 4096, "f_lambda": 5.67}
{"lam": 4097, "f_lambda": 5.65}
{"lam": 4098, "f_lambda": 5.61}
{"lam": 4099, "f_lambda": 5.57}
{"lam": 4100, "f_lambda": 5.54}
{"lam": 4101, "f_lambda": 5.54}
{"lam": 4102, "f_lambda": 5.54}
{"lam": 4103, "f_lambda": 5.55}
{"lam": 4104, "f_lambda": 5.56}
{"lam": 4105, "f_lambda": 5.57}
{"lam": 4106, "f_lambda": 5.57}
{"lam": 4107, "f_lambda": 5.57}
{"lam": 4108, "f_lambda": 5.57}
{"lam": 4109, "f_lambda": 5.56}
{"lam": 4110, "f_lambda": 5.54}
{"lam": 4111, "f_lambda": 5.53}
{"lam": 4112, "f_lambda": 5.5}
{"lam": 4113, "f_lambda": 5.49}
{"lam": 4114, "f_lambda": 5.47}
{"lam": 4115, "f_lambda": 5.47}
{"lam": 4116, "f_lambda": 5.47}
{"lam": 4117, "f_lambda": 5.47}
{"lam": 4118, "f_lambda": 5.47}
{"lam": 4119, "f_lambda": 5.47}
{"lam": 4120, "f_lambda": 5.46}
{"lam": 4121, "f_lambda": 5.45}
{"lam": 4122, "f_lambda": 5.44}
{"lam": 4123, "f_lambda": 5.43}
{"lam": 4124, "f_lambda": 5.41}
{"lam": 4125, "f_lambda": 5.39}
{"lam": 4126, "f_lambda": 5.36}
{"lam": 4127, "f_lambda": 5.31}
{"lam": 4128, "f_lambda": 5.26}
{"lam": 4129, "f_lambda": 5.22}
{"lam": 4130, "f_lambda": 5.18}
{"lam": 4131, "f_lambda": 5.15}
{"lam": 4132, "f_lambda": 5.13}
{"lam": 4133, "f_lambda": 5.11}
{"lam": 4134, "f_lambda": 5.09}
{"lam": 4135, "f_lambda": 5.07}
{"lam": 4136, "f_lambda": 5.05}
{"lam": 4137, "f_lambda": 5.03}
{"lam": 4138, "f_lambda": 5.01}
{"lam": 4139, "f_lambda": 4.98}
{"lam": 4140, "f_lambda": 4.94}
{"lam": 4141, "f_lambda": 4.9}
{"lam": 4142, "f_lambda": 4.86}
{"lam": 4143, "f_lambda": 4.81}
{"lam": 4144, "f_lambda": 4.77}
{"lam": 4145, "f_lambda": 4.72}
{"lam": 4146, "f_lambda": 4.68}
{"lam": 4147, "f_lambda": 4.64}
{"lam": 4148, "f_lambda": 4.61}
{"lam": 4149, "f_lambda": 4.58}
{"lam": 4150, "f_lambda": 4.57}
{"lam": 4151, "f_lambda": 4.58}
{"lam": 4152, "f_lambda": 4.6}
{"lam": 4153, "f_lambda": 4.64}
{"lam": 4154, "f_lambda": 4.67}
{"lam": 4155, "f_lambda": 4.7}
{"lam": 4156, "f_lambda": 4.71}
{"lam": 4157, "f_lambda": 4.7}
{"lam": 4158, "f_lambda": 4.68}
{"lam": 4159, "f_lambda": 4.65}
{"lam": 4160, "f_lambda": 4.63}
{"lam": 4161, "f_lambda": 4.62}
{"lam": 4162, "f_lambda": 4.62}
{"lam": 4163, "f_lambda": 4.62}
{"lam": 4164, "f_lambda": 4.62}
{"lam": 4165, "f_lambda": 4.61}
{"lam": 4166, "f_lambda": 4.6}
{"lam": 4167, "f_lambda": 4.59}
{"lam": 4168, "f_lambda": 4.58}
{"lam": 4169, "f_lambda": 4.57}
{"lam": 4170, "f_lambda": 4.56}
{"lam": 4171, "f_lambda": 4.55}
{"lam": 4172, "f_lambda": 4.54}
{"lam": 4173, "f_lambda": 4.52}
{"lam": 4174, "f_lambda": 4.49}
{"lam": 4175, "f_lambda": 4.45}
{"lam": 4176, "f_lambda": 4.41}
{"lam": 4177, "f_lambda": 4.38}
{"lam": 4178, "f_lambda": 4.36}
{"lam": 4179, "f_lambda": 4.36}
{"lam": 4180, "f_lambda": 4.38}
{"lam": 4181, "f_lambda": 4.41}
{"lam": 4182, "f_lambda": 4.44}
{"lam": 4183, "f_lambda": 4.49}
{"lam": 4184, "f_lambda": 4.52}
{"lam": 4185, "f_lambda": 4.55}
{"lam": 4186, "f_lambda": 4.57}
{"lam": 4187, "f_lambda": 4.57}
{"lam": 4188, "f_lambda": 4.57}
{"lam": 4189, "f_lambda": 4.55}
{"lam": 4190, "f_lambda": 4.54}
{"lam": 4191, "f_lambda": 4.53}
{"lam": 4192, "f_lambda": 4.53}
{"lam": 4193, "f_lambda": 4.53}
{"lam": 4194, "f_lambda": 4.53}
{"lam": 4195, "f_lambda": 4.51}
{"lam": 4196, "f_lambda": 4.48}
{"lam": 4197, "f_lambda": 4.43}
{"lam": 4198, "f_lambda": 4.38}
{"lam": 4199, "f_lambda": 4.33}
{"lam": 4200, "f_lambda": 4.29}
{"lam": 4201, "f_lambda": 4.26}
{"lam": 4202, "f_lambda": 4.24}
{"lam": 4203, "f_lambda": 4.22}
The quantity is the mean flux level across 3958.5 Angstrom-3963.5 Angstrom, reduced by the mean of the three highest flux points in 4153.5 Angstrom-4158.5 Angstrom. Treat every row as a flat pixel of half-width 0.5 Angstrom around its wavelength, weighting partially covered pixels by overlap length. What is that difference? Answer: 0.9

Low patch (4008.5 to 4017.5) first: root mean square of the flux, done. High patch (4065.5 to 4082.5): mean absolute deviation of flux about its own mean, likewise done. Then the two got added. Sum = 5.04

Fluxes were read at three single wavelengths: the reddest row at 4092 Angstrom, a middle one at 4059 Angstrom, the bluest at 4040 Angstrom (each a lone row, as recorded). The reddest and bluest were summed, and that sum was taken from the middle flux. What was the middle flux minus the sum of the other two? -5.34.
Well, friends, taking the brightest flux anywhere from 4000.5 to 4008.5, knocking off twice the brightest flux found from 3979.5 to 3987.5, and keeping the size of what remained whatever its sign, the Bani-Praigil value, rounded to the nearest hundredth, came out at 5.84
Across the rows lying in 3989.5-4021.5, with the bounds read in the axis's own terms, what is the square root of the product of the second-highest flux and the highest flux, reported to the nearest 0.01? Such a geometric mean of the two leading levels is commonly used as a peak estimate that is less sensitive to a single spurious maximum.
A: 5.30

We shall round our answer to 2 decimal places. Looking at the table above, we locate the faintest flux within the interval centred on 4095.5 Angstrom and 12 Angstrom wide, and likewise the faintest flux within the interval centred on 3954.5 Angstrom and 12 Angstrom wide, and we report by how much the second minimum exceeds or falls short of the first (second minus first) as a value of 0.15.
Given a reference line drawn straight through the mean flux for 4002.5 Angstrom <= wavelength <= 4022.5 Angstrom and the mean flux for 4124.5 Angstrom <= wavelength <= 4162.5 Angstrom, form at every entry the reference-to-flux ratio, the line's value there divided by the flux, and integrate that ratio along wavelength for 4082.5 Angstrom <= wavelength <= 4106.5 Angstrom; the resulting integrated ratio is 21.5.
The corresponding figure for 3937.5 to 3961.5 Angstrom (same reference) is 21.7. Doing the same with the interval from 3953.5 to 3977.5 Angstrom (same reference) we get 21.3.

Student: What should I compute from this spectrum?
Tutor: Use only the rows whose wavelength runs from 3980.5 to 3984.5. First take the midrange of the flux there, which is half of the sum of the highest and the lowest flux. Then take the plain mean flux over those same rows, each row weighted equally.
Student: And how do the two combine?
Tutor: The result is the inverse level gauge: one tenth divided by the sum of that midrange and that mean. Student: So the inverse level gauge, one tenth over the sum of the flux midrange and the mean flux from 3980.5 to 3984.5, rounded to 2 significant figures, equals 0.0094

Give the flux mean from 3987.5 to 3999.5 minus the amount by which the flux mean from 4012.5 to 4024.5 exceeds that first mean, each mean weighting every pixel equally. 5.5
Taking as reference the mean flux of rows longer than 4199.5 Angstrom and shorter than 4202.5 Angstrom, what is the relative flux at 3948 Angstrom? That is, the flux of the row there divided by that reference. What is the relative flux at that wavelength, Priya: 1.30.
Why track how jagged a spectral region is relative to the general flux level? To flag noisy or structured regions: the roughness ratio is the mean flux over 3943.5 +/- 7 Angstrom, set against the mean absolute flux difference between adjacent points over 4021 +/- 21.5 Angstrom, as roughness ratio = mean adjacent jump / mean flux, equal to 0.0041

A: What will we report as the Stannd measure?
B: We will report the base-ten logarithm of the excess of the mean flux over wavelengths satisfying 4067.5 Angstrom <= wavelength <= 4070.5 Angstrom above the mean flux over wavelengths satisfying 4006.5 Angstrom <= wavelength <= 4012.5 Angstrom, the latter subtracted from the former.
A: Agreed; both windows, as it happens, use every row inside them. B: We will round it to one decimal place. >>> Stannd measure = -1.9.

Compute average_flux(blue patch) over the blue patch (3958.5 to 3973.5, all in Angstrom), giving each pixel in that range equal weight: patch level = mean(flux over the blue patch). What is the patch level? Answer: 5.6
